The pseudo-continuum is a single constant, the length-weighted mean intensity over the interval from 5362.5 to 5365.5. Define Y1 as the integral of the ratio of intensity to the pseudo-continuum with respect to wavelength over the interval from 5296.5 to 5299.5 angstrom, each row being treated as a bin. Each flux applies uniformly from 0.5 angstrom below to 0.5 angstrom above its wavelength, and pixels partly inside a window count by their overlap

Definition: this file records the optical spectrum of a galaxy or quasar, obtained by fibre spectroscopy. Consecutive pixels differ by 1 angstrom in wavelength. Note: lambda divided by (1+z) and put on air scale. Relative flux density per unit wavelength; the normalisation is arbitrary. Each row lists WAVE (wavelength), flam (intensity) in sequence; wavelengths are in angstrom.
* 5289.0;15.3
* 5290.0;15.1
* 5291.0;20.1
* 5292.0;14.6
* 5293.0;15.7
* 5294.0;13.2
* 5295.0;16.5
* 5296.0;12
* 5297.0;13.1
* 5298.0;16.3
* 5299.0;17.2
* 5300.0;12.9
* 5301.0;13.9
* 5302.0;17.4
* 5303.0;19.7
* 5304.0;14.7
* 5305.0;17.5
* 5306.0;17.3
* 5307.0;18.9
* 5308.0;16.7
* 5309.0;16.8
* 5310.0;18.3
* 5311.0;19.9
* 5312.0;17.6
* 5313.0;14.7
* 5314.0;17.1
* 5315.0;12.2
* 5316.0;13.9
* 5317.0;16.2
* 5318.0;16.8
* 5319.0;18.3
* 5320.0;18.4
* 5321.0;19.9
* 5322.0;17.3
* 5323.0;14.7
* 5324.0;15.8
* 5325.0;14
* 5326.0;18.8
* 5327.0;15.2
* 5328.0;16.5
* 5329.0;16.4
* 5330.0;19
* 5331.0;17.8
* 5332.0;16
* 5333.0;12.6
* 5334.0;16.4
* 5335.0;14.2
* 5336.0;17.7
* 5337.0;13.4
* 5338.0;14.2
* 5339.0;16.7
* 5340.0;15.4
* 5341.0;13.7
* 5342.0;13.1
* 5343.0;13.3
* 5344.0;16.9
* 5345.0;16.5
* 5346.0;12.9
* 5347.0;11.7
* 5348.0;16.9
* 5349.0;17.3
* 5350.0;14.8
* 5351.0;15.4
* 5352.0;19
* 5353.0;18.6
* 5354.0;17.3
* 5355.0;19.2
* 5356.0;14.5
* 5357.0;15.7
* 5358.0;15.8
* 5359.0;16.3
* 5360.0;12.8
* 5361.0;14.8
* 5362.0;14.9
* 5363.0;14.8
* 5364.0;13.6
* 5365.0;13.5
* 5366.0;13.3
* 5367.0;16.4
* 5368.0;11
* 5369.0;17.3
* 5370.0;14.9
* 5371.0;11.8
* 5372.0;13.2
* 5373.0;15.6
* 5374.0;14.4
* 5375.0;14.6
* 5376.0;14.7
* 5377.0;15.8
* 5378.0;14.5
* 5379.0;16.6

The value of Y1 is 3.34 angstrom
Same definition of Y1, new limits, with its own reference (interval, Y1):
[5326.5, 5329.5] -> 3.44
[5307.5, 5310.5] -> 3.71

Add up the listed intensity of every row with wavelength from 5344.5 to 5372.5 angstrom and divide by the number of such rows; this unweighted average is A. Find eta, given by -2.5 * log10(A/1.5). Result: -2.51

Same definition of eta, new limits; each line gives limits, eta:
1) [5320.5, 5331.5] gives -2.63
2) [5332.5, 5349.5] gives -2.49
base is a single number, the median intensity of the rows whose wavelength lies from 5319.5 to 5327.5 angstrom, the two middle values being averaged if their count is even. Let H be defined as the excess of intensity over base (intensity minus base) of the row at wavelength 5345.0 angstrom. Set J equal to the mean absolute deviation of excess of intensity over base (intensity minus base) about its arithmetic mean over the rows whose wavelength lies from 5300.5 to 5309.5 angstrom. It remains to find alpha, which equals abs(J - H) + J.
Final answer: 2.7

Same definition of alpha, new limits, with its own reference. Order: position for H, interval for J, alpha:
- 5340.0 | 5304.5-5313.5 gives 3.2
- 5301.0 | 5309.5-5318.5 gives 6.3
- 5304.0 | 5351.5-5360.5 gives 5.3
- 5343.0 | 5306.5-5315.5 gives 6.5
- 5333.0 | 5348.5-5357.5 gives 7.1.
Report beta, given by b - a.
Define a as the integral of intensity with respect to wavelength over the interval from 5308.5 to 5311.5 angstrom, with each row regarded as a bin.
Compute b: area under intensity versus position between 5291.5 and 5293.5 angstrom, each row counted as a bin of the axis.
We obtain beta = -25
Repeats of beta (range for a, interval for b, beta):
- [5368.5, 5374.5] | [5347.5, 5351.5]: -23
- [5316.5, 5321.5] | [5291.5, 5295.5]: -30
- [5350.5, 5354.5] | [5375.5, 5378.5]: -25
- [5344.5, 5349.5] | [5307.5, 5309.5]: -42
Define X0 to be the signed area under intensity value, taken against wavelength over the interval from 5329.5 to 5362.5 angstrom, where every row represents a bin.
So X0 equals 515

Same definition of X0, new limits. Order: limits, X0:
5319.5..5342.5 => 367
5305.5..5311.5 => 108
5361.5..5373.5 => 170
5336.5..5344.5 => 117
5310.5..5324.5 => 233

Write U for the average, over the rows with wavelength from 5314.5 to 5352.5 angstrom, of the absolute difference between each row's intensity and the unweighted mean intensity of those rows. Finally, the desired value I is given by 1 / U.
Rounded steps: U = 1.8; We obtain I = 0.57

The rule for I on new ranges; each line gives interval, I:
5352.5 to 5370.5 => 0.62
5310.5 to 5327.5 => 0.55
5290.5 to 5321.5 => 0.52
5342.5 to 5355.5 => 0.52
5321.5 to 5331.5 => 0.75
